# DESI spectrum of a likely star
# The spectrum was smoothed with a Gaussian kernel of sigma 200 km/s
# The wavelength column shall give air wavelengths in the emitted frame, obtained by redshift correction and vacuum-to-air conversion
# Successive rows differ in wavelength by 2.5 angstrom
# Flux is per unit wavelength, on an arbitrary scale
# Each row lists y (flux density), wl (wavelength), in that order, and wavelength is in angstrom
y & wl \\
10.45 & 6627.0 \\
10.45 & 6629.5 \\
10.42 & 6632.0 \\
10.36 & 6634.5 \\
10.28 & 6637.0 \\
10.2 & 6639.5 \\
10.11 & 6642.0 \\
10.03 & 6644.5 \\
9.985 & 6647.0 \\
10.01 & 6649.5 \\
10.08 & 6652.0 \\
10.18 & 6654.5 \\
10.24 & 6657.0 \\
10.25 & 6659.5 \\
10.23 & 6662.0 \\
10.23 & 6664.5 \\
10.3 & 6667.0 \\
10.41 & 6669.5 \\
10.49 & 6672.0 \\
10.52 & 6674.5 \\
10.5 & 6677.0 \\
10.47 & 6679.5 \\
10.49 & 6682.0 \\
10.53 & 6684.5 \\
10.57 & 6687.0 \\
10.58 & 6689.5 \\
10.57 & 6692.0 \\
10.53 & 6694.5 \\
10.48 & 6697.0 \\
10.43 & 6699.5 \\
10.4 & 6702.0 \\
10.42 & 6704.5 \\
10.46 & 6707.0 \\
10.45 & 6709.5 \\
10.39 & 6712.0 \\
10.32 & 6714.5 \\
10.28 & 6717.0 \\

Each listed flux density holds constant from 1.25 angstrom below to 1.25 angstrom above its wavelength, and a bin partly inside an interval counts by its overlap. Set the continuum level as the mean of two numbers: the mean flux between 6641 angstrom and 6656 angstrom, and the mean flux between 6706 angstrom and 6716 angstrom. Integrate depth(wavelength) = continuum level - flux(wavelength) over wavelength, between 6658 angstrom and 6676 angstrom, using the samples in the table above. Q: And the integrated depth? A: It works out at -2.0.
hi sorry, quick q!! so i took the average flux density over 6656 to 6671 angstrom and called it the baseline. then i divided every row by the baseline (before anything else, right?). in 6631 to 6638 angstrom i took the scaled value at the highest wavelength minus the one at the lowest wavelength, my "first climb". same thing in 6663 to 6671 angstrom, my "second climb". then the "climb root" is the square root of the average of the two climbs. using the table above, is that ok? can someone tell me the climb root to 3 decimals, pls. 0.044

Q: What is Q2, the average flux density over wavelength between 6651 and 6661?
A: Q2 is 10.2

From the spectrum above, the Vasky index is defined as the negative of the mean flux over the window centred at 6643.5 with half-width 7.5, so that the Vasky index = -10.1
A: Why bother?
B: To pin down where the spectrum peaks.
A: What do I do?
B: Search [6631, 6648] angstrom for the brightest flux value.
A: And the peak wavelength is 6632.0 angstrom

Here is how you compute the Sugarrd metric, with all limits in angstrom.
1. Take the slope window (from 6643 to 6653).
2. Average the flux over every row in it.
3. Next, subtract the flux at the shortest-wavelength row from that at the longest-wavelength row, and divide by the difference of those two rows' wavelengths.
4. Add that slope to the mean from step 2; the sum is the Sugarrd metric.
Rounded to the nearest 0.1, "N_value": 10.0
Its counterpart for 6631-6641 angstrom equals 10.3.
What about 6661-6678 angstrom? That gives 10.4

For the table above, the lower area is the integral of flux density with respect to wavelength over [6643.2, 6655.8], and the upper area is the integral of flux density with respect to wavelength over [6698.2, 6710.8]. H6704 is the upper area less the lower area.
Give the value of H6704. 4.7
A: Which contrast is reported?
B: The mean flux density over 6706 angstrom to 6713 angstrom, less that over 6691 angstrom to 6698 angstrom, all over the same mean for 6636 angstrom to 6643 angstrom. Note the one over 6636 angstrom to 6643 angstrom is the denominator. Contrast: -0.01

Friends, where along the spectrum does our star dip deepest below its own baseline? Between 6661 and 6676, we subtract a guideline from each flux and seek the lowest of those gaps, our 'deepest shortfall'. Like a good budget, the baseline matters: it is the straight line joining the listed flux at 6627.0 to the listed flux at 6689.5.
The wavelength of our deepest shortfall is 6664.5 angstrom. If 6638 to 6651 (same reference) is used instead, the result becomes 6647.0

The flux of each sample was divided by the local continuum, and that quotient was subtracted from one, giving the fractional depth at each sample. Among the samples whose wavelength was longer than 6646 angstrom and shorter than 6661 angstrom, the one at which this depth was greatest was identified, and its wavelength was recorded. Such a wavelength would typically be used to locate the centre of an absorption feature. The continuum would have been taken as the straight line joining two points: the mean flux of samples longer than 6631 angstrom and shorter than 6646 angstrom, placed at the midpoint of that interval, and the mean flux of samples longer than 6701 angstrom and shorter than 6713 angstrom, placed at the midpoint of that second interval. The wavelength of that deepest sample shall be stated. 6647.0 angstrom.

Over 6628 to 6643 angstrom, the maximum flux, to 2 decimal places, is 10.45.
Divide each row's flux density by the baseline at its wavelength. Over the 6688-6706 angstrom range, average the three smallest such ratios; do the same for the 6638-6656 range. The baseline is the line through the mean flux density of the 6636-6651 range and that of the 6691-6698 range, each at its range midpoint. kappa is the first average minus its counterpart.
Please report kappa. -0.004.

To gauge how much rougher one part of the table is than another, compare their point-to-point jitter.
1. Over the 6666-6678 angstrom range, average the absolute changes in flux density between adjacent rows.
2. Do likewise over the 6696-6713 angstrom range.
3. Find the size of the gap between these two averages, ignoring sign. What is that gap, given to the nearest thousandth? 0.025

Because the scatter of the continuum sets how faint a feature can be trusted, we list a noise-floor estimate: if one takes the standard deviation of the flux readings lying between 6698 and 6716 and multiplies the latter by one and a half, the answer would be 0.07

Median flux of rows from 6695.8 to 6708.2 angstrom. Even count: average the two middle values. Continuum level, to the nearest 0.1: 10.4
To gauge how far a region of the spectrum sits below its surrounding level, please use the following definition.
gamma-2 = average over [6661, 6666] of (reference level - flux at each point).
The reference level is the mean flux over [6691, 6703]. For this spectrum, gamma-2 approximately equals 0.25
